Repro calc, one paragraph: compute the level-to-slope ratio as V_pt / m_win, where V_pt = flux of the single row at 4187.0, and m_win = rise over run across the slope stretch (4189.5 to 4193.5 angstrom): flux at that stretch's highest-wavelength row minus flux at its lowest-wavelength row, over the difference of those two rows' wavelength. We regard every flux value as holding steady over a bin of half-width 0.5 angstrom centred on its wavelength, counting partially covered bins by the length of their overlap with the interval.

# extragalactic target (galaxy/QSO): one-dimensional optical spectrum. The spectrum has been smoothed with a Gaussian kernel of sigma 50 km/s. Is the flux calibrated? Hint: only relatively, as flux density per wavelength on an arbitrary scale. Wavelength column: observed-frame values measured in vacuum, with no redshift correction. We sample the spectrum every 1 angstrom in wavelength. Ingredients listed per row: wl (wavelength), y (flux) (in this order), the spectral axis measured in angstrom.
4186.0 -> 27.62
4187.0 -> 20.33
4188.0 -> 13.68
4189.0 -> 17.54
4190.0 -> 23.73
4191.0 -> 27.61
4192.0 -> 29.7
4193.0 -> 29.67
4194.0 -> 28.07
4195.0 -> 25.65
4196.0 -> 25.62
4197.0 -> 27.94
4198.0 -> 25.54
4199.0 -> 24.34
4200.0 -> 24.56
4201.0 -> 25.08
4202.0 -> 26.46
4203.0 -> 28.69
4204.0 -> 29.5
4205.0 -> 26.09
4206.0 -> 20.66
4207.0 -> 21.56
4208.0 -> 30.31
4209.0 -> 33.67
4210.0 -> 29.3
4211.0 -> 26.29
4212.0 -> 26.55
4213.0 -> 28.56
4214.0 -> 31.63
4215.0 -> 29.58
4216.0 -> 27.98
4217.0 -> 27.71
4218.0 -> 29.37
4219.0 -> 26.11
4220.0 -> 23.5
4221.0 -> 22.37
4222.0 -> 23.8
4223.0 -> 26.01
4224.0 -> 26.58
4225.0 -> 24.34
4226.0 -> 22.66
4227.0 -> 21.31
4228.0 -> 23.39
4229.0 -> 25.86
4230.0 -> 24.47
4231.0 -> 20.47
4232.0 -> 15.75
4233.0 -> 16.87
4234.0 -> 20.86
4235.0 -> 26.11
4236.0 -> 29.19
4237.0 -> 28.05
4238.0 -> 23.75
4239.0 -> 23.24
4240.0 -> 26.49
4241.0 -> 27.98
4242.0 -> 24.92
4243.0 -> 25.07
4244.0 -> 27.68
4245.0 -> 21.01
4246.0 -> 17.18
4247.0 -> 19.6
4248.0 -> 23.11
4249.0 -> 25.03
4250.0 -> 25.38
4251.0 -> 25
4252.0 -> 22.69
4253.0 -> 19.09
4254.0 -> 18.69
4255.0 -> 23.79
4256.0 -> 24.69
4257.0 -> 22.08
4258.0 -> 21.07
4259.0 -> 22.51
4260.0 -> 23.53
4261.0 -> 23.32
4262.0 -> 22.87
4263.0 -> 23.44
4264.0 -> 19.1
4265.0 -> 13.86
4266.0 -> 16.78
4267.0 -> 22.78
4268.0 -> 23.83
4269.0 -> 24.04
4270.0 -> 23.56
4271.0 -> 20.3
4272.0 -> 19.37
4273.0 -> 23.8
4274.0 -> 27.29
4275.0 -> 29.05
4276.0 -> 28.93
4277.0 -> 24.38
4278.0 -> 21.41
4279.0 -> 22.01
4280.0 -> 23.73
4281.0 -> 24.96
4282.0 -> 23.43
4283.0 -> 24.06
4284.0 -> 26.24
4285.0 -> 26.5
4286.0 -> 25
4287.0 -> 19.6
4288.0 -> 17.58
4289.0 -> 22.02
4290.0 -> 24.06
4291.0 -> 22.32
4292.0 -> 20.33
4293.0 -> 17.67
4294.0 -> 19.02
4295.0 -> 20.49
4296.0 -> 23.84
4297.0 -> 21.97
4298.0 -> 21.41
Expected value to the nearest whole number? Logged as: 10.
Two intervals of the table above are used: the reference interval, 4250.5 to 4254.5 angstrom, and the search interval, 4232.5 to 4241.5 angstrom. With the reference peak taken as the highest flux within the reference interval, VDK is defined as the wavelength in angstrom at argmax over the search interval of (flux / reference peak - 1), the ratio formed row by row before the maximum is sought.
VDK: 4236.0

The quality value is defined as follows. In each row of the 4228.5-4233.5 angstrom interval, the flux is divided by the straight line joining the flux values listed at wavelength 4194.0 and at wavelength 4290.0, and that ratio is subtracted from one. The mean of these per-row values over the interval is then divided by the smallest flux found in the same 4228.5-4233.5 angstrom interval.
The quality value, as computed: 0.014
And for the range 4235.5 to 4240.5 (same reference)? 0.000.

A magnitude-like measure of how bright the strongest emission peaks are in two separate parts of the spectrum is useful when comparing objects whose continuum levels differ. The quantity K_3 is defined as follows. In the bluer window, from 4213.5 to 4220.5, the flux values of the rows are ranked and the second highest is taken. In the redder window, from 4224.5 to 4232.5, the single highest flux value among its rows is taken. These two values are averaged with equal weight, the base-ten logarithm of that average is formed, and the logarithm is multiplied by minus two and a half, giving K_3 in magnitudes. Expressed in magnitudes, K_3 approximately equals -3.61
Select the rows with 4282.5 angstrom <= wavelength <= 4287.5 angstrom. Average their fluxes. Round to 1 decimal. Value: 24.3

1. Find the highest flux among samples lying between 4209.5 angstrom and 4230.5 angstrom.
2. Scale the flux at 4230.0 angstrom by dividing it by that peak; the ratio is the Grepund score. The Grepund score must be 0.77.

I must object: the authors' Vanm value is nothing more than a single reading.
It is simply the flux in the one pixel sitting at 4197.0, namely 27.94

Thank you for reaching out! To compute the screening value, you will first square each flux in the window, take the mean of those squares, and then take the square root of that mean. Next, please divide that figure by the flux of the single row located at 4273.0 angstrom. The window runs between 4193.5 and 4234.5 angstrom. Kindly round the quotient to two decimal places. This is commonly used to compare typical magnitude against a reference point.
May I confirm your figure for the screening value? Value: 1.08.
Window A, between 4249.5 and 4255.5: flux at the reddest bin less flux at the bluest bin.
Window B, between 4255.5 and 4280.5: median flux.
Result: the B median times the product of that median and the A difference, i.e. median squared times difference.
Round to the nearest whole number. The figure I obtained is -865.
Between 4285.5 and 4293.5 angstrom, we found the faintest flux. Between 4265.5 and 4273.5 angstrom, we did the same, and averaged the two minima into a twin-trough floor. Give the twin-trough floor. 17.2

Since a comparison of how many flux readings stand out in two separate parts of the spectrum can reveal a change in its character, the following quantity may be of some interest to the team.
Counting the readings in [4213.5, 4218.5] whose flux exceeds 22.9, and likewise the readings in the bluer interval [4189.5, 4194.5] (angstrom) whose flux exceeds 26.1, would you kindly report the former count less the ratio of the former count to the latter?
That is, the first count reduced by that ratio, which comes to 3.75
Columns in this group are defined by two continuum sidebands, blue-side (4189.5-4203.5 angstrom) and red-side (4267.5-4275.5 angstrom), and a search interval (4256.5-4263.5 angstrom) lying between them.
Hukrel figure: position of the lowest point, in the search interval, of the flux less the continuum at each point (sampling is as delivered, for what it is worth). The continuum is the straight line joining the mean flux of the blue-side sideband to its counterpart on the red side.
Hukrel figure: 4258.0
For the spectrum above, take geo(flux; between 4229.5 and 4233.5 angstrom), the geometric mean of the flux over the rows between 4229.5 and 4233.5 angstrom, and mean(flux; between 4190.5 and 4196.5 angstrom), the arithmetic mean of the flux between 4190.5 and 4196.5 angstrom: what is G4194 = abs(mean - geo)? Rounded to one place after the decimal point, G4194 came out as 8.6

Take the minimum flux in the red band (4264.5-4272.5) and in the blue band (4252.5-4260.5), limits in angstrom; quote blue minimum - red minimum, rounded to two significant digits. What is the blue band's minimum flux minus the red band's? 4.8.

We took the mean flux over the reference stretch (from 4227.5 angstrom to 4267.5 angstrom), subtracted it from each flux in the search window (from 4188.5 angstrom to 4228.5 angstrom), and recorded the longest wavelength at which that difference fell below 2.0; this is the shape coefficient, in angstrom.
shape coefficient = 4228.0 angstrom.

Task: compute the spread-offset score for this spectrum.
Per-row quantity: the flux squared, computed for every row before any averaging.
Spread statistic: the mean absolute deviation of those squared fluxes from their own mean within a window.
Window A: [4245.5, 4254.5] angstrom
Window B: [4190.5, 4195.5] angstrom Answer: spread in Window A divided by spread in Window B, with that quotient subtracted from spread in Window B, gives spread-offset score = 68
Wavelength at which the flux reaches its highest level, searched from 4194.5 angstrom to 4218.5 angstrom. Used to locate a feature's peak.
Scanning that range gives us 4209.0 angstrom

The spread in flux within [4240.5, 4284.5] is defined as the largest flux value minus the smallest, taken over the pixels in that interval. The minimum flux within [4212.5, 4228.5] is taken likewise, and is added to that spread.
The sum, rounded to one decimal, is 36.5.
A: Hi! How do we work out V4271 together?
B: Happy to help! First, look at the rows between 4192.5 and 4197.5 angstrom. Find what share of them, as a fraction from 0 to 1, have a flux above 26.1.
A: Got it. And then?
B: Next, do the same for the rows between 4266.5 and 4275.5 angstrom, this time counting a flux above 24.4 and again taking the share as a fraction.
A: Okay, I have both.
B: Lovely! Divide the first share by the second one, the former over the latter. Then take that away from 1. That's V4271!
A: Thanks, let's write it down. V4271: -1.7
